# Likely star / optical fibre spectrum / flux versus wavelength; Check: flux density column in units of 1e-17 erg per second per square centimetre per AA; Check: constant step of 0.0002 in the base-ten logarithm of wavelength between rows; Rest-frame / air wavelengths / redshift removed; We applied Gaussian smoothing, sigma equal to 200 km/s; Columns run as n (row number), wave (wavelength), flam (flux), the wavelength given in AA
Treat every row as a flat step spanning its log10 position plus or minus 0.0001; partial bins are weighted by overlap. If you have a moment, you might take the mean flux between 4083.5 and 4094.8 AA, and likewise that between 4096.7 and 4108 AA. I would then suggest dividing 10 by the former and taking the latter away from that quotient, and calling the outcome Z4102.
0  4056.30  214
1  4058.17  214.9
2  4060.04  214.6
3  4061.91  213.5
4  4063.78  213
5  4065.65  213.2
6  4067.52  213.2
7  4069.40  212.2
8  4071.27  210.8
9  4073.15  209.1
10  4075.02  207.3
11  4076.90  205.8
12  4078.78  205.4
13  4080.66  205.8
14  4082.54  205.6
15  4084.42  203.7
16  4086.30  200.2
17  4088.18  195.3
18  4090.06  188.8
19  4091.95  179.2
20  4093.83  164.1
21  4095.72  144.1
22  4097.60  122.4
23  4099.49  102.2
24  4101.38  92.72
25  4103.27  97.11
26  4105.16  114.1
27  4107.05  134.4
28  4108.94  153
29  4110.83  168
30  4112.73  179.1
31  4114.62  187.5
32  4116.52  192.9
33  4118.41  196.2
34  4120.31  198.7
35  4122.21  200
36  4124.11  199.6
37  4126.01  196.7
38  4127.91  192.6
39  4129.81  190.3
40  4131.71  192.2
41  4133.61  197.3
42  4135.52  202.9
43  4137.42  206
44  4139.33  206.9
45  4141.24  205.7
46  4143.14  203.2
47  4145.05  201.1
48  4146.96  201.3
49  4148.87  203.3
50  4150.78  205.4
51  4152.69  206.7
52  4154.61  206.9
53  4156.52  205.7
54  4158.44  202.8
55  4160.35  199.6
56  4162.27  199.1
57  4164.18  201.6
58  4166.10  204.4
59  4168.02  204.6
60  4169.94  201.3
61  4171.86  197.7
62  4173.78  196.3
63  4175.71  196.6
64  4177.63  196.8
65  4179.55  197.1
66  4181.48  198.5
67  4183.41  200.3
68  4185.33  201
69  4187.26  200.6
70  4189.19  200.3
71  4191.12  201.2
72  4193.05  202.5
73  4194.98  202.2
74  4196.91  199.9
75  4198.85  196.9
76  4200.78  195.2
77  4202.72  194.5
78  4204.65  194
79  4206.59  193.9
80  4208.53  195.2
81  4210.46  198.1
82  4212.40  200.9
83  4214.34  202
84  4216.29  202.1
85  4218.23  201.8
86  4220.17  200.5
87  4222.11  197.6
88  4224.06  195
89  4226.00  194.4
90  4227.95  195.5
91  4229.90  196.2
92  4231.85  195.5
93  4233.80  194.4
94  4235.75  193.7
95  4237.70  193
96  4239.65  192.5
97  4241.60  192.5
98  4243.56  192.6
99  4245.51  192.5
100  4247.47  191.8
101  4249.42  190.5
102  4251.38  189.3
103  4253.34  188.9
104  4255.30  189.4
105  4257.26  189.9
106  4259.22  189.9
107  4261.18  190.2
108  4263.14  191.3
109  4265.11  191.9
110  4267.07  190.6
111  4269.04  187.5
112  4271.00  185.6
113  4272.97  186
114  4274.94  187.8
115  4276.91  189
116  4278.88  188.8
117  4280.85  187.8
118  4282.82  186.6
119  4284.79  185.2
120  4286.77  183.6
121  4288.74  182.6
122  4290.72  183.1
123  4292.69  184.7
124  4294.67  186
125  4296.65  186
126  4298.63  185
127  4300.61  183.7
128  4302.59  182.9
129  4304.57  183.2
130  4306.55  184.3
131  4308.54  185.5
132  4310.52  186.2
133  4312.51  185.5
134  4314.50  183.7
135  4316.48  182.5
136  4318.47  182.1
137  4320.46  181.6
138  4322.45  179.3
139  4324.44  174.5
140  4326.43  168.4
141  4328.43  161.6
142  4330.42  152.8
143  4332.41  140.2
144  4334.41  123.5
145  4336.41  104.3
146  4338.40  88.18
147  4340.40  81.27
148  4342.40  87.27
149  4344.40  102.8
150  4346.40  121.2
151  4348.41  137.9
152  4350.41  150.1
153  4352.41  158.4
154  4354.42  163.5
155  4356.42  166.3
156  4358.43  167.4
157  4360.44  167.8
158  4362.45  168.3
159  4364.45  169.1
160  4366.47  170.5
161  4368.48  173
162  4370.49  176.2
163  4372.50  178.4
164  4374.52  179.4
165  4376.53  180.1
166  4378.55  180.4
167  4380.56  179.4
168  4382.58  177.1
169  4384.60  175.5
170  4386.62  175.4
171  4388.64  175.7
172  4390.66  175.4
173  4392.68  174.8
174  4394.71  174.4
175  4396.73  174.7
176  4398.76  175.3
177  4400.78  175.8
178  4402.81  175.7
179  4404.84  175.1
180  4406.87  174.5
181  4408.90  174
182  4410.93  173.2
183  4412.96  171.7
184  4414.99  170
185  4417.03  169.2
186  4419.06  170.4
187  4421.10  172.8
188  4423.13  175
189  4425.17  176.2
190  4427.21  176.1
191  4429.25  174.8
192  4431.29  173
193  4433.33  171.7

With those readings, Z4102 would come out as -110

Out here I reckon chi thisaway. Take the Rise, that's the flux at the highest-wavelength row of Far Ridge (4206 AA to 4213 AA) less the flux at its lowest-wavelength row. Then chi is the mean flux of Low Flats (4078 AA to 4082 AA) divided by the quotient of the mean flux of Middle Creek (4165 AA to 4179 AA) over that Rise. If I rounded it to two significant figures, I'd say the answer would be 7.2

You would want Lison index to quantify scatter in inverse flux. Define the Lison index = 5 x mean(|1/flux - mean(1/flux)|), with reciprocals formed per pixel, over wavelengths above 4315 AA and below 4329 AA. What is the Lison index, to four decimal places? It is 0.0011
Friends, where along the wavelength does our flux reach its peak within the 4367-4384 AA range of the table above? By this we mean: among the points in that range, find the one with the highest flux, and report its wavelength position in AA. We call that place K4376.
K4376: 4378.55 AA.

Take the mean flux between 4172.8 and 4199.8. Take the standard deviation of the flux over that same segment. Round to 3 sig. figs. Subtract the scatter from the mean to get 197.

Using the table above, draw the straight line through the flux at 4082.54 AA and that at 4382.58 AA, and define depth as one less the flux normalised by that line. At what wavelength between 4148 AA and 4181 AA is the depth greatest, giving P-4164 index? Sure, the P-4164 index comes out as 4173.78 AA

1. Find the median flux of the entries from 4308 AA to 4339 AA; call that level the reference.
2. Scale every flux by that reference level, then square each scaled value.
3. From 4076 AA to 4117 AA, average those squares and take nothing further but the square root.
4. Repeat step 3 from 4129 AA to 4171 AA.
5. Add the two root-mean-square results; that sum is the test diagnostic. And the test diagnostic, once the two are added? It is 2.10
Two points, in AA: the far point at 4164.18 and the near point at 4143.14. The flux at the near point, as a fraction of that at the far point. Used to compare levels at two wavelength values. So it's 1.01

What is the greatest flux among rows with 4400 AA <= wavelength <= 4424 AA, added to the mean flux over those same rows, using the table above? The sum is 349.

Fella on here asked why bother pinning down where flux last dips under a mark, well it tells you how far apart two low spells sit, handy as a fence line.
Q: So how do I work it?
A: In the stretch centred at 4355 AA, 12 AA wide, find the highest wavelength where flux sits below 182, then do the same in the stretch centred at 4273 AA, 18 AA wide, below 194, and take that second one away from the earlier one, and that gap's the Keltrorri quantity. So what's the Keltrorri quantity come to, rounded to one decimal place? 79.6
